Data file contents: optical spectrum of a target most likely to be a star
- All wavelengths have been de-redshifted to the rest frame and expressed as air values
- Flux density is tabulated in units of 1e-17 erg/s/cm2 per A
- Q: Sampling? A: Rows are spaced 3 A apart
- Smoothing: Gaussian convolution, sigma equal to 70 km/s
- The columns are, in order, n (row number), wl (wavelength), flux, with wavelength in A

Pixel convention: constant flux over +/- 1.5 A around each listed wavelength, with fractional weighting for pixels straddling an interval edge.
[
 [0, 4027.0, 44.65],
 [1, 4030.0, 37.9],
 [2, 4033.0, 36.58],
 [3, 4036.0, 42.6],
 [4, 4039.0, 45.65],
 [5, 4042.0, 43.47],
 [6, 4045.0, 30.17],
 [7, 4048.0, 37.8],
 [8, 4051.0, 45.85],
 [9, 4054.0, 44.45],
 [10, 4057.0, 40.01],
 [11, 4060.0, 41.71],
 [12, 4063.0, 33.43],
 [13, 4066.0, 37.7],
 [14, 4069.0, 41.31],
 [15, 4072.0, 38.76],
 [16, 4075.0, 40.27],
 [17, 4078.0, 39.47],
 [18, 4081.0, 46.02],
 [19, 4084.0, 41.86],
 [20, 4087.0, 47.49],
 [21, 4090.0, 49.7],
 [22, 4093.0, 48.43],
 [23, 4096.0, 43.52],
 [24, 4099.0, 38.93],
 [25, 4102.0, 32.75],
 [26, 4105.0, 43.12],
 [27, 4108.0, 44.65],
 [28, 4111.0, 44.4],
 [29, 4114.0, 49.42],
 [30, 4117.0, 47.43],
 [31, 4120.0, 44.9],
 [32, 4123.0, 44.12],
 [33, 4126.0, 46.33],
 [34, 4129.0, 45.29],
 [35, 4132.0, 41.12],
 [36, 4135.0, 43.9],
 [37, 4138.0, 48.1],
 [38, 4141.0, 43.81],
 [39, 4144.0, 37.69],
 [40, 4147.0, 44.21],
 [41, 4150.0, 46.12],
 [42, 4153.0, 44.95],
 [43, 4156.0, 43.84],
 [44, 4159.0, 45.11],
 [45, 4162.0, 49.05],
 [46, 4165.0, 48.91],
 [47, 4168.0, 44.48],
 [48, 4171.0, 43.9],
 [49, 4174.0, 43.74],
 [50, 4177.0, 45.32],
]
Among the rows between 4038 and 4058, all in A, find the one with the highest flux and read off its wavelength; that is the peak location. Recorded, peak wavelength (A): 4051.0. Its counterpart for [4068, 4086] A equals 4081.0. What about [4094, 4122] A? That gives 4114.0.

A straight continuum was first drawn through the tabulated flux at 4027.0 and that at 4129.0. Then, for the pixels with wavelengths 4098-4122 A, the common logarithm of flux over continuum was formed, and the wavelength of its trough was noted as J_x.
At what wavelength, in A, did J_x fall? 4102.0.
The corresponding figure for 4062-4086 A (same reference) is 4063.0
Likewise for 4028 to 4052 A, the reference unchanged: 4045.0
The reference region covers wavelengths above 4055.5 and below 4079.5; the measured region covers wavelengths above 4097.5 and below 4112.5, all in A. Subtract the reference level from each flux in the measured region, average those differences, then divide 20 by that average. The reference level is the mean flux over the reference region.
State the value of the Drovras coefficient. 12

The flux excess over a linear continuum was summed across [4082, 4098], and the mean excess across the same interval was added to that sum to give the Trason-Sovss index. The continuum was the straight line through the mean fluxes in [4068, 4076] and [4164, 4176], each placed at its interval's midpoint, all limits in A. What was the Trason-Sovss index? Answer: 31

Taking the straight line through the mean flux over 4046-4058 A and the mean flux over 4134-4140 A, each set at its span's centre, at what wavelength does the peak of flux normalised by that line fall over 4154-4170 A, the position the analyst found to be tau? 4162.0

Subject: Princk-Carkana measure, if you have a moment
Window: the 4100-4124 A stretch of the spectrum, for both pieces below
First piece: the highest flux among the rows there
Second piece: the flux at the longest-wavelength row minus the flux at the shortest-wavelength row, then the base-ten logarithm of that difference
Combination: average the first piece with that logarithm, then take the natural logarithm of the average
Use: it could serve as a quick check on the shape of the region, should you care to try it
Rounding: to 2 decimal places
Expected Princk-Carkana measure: 3.23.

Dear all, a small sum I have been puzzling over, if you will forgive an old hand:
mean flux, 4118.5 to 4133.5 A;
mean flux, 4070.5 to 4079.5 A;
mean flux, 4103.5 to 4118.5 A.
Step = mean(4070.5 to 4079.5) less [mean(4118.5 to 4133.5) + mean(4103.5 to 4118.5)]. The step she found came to -50.7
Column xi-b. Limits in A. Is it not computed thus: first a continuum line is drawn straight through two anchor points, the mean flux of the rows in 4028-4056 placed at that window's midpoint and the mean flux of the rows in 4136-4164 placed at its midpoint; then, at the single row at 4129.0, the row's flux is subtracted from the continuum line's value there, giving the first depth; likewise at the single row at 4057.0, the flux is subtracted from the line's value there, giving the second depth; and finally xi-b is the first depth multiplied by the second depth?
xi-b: -1.5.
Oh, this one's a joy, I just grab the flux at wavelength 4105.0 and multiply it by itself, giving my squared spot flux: 1859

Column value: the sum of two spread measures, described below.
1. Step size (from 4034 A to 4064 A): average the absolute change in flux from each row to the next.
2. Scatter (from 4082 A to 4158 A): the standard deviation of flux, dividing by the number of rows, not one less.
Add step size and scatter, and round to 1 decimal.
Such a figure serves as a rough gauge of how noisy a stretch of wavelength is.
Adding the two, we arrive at 9.3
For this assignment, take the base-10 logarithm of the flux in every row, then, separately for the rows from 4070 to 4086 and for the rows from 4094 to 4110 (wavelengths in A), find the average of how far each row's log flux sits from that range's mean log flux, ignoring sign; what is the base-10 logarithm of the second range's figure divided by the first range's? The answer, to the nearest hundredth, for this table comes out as 0.28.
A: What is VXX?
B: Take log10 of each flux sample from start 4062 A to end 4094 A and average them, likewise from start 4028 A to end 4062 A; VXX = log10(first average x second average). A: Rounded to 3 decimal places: 0.416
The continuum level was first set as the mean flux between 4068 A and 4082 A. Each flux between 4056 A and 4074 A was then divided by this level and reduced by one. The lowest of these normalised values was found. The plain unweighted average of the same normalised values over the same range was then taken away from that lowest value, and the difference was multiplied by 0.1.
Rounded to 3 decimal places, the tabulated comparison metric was -0.013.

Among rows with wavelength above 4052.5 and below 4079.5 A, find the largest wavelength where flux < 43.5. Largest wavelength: 4078.0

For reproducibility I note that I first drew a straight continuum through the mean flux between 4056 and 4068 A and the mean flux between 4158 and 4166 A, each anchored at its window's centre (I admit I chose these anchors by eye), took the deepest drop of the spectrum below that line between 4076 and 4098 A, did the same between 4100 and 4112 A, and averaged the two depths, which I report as 4.8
